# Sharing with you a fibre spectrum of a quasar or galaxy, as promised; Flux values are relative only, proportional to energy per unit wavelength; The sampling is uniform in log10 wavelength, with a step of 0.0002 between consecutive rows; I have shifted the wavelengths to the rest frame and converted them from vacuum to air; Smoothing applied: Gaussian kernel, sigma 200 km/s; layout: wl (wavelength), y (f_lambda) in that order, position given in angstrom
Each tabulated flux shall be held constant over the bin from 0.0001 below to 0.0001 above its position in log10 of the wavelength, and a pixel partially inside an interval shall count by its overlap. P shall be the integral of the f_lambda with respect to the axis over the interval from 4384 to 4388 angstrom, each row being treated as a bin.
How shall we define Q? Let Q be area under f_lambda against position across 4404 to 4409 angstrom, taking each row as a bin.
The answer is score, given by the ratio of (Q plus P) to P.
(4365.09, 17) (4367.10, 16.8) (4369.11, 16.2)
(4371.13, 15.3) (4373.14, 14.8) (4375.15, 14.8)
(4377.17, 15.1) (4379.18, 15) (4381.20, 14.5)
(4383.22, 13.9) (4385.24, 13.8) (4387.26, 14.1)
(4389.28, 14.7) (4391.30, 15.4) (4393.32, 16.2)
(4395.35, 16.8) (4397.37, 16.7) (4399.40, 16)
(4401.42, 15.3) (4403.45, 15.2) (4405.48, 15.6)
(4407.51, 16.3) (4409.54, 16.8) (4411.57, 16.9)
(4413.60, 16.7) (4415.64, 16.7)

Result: 2.43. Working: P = 56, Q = 80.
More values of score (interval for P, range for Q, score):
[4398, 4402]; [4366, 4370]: 2.05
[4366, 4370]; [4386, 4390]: 1.87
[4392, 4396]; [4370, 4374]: 1.92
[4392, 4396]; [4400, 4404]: 1.94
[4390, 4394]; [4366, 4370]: 2.05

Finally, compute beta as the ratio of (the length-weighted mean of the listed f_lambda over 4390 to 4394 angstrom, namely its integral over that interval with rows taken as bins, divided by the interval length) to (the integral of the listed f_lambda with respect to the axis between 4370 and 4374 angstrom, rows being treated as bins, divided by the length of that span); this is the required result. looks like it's 1.04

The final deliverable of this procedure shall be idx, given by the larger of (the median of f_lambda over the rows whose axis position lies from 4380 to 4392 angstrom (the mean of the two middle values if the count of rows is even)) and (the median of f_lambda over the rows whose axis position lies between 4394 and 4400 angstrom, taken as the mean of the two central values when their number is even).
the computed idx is 16.7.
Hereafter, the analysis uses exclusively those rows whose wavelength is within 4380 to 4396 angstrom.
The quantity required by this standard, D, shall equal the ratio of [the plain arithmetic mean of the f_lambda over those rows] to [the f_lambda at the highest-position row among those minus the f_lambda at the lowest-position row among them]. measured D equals 6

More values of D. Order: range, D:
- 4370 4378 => -75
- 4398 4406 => -39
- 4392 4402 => -18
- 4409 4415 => -168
